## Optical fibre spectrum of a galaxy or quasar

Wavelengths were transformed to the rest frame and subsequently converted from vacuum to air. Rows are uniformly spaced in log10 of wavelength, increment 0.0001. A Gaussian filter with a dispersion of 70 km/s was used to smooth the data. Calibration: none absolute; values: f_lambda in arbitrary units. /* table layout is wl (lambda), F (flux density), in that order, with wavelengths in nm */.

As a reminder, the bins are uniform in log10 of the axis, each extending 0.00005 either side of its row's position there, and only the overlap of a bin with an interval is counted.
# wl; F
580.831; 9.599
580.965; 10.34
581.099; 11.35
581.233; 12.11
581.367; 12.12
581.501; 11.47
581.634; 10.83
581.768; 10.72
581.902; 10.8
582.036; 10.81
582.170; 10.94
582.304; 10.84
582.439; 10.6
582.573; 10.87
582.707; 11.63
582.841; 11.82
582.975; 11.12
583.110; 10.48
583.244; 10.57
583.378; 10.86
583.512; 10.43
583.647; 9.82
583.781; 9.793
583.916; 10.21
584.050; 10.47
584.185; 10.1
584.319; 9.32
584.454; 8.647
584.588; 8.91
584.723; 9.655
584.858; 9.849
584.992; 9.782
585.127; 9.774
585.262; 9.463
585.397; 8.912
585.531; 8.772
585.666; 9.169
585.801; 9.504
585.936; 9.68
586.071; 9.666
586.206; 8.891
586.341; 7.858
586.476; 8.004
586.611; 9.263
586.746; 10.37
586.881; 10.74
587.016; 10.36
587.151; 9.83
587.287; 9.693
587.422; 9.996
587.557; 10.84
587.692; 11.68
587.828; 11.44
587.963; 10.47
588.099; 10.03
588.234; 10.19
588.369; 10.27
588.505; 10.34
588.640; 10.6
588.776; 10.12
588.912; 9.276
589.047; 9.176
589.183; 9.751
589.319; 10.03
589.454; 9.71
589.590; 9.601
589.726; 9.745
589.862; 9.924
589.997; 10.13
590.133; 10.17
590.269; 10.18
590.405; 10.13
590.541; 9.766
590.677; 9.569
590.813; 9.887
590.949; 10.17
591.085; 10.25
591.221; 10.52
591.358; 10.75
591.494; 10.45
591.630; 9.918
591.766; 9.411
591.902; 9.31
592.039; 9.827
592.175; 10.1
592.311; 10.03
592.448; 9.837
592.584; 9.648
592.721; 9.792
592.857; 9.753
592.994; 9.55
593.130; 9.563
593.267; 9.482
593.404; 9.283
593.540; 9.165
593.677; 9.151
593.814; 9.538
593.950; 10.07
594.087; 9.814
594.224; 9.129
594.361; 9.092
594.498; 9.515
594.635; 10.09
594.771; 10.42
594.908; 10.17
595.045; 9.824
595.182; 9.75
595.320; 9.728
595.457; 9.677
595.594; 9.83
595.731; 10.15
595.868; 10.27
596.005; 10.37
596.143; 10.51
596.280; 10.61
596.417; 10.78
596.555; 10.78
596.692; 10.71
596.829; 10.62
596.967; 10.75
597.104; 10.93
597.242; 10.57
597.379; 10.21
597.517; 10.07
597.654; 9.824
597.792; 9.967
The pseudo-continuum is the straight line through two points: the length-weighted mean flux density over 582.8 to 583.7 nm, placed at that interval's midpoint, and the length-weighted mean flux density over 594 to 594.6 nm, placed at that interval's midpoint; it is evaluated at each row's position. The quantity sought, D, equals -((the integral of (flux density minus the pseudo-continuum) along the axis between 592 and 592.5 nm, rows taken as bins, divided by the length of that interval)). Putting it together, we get -0.29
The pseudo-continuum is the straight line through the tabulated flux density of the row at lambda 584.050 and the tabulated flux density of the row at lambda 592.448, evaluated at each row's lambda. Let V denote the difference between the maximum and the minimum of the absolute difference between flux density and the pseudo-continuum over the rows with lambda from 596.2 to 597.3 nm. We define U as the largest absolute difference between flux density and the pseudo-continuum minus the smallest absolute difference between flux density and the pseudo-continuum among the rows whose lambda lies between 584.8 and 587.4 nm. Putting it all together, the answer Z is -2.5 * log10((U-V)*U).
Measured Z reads -1.6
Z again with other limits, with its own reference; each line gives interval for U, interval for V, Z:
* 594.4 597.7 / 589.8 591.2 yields -0.4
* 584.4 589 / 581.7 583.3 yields -1.1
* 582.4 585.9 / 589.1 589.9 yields -1.0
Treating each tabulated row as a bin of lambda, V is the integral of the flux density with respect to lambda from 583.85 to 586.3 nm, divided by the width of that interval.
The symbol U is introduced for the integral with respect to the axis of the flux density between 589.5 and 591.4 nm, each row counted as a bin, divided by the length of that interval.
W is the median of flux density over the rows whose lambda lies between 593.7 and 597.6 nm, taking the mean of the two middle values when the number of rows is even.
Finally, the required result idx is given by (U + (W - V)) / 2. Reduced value 5.4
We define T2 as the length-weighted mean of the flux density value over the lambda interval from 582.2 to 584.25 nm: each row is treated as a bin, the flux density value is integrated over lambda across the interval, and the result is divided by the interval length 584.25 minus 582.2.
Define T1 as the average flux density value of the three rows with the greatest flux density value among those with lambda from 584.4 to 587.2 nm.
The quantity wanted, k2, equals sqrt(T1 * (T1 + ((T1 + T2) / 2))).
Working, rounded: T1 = 10.5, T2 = 10.6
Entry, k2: 14.9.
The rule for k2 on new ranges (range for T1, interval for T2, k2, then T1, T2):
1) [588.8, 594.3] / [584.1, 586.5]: 14.7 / 10.6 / 9.2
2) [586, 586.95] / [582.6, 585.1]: 14.5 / 10.3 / 10.2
